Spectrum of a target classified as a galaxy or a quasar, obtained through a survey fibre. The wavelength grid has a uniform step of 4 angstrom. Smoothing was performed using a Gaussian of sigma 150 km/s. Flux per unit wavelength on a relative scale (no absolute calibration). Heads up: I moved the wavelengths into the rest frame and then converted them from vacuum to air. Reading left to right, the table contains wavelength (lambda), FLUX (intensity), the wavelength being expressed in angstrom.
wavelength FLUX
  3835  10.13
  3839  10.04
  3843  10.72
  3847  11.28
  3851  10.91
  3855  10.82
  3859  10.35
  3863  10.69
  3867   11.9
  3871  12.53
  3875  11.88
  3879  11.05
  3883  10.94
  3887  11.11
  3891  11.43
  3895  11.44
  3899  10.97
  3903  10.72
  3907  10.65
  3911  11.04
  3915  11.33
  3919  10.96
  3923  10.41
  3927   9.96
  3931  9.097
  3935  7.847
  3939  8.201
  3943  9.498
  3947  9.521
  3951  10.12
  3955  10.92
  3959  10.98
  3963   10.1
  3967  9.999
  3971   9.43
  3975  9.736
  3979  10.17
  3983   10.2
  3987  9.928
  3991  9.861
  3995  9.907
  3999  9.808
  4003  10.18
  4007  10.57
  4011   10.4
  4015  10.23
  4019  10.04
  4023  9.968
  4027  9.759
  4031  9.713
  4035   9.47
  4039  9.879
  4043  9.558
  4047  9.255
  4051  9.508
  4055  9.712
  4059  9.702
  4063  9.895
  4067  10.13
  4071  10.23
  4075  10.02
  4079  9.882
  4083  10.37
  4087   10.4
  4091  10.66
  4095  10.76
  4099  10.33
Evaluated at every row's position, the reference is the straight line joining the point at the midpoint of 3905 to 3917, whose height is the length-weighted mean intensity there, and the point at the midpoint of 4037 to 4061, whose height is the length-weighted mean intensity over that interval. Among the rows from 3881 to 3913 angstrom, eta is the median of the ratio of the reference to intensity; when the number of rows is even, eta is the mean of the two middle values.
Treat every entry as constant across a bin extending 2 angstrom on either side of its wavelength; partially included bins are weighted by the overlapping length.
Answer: 1.014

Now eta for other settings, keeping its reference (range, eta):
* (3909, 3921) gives 0.997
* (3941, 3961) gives 1.047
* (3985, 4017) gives 1.007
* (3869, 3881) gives 0.957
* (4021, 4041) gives 1.007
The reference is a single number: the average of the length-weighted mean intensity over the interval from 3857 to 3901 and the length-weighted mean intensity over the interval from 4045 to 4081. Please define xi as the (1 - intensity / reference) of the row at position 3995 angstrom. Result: 0.06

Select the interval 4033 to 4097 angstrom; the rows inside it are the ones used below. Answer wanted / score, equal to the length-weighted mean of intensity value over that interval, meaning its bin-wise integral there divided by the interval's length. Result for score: 9.96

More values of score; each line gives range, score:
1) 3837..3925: 11.05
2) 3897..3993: 10.07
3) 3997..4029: 10.12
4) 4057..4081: 9.98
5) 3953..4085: 9.99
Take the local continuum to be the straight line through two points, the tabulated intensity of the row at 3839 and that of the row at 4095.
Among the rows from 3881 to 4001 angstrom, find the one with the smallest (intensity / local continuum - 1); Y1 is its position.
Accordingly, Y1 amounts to 3935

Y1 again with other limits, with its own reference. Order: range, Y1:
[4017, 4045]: 4035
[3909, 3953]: 3935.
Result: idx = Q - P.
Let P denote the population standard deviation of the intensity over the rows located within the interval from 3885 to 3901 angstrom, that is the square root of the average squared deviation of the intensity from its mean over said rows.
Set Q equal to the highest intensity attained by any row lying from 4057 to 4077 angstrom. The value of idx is 10.0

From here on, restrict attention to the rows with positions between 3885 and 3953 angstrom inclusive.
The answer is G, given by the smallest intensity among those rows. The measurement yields 7.847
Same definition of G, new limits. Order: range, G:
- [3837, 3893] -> 10.04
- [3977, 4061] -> 9.255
